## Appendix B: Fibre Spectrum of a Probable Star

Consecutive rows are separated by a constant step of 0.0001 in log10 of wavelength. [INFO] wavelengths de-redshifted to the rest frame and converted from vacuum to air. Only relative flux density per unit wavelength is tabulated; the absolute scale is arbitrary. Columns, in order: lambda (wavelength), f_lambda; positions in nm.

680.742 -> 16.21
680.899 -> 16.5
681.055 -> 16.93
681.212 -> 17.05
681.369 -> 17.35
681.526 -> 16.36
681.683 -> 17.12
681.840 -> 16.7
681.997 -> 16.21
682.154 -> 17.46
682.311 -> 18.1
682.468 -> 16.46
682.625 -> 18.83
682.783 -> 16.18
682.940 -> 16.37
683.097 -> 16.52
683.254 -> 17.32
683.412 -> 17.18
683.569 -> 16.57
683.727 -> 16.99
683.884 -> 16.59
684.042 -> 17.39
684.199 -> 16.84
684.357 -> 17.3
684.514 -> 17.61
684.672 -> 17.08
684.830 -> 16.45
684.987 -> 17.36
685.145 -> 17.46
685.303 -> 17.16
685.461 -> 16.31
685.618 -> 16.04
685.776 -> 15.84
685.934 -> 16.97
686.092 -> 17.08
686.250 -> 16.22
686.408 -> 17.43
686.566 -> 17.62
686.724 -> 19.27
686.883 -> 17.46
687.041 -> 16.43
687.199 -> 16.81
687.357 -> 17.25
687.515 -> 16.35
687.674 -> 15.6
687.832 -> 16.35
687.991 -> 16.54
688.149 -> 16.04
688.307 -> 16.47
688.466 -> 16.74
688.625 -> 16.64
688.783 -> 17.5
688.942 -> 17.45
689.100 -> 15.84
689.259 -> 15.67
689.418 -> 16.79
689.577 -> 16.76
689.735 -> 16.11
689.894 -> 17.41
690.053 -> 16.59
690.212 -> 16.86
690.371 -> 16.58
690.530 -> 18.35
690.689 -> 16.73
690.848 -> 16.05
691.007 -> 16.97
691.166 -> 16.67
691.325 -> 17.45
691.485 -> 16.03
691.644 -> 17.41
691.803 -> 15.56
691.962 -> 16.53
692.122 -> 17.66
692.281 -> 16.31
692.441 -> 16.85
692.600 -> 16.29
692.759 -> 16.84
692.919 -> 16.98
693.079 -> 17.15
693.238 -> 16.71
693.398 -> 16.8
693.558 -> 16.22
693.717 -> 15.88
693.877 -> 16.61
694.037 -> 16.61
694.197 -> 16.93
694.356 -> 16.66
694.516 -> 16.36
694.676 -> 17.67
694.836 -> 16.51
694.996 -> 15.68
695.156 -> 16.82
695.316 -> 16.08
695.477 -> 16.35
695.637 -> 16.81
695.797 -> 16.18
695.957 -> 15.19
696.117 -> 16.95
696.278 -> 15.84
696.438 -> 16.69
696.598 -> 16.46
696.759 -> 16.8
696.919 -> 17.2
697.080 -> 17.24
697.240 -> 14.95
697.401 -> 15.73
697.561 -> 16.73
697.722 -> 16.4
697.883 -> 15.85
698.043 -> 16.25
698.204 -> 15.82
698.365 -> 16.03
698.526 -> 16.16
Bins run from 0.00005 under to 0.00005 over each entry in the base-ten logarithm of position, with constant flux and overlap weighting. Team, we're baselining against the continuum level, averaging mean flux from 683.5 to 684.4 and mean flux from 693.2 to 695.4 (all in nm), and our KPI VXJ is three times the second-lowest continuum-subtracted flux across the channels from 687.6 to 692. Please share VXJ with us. -3.4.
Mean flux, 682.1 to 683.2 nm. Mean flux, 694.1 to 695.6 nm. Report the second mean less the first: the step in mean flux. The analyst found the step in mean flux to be -0.57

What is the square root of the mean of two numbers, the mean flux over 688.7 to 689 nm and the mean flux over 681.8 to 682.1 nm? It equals 4.12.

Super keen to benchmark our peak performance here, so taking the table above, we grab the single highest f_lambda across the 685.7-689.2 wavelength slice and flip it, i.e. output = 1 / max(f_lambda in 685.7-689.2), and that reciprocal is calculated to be 0.0519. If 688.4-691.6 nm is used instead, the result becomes 0.0545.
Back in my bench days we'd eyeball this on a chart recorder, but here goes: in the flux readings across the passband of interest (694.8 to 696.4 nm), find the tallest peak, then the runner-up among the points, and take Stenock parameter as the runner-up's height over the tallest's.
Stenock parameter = 0.992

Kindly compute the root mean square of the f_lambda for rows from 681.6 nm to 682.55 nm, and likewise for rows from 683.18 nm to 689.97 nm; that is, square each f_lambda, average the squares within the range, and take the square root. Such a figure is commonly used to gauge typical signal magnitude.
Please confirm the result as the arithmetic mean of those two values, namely 16.9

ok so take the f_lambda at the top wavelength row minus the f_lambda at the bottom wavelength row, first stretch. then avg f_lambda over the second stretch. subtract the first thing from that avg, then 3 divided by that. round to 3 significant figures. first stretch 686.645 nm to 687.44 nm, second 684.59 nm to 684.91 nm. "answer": 0.160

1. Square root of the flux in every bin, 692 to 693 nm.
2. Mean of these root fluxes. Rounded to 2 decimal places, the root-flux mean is 4.10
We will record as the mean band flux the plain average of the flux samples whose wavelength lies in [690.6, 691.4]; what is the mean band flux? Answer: 16.8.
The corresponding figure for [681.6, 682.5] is 17.0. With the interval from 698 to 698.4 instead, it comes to 16.0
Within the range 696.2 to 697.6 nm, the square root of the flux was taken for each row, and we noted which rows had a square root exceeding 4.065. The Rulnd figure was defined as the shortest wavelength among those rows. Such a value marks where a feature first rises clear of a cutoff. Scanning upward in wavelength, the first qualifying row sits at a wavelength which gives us 696.438 nm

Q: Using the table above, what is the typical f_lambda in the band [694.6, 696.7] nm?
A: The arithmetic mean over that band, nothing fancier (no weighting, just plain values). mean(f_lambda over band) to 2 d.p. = 16.40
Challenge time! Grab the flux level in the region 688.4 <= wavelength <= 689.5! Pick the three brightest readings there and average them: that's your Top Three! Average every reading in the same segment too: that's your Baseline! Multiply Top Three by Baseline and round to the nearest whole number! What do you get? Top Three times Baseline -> 287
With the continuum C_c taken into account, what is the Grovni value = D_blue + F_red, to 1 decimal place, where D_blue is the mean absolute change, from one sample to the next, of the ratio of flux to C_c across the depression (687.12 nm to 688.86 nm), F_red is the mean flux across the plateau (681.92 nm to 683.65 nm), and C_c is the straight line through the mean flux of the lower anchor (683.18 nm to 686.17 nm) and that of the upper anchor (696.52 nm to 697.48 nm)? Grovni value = 17.0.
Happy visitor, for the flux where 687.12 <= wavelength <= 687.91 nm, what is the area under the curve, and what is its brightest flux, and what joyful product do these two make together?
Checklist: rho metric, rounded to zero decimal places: 225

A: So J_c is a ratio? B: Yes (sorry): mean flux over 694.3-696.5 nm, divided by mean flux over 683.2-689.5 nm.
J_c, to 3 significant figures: 0.974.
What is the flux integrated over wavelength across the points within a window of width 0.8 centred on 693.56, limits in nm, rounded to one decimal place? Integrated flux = 13.1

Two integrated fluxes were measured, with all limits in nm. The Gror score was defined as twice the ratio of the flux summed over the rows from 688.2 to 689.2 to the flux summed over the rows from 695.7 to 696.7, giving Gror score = 2.07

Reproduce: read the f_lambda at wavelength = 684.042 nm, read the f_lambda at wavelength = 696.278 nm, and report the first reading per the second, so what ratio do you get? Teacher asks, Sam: 1.10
